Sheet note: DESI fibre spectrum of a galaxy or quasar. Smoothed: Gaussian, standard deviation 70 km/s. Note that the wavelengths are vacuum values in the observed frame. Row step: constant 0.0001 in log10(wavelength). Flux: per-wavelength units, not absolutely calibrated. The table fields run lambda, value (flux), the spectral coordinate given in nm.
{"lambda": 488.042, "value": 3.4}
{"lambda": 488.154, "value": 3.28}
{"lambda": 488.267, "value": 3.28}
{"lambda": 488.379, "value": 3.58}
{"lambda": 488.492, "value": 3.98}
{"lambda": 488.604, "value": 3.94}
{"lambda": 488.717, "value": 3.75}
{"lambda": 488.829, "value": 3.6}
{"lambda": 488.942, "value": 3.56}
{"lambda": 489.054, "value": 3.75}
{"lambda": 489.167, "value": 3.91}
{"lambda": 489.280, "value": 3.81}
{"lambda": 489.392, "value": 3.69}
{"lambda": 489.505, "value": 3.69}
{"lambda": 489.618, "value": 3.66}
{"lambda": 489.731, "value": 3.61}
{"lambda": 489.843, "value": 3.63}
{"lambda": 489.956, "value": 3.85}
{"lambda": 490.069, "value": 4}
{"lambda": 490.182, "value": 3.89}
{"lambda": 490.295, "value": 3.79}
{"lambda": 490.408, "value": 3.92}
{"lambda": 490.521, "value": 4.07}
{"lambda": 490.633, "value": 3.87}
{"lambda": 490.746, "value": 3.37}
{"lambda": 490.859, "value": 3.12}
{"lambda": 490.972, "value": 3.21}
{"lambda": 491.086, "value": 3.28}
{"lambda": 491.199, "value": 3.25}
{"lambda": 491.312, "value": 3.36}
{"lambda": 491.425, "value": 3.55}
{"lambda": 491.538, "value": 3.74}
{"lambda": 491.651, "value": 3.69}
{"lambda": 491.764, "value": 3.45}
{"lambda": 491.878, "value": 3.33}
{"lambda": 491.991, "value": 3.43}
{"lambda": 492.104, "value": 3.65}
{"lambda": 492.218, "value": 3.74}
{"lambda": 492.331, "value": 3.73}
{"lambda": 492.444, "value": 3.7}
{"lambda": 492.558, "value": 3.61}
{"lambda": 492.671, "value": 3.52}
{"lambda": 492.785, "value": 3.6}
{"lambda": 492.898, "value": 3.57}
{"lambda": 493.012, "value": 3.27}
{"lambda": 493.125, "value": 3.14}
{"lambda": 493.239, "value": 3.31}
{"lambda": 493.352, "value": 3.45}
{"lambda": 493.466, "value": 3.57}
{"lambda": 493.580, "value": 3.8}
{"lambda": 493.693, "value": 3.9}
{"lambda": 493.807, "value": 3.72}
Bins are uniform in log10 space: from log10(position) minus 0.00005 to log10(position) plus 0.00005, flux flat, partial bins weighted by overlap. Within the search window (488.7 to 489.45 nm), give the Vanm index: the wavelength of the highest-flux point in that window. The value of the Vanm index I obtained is 489.167 nm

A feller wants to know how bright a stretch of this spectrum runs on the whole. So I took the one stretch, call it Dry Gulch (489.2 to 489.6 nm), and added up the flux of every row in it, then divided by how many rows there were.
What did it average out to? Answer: 3.73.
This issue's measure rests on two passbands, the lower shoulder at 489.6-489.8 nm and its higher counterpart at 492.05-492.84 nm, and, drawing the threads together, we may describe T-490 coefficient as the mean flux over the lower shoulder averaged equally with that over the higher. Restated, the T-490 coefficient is 3.64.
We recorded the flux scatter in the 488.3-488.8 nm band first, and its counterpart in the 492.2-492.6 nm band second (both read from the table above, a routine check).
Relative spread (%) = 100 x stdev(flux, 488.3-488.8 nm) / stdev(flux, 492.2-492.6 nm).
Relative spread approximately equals 312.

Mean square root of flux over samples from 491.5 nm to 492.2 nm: 1.88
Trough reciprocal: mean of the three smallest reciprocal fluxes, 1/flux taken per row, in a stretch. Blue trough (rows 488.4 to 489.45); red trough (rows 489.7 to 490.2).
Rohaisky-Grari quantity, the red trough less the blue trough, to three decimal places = 0.002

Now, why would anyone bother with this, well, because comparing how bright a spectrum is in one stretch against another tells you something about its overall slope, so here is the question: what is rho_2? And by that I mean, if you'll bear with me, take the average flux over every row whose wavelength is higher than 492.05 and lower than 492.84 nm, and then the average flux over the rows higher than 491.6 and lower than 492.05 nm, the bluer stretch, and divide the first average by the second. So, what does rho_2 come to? 1.05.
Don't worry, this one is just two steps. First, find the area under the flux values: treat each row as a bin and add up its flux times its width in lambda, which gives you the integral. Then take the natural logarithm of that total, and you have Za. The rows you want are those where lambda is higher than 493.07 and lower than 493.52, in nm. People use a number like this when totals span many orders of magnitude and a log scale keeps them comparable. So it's 0.4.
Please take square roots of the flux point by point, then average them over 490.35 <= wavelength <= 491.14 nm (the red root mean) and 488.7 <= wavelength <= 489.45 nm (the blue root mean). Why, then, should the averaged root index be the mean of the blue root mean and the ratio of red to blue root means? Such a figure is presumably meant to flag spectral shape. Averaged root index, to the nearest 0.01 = 1.45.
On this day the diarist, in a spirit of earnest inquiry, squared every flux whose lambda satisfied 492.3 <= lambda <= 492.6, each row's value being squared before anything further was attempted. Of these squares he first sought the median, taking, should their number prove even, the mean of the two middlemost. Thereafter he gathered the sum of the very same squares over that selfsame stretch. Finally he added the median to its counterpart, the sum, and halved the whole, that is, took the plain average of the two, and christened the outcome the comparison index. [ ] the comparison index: 27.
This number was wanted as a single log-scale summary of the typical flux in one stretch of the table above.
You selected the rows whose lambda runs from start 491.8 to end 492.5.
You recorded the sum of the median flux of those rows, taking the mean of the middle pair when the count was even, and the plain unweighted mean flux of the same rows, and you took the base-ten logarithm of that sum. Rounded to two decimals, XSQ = 0.86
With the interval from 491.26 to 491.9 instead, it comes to 0.85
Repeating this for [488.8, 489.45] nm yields 0.87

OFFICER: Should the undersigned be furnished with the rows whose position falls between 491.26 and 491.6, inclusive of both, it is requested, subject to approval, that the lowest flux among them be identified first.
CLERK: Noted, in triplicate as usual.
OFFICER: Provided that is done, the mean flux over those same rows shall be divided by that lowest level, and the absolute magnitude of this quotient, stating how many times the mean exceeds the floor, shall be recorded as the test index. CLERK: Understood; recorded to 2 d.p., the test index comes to 1.06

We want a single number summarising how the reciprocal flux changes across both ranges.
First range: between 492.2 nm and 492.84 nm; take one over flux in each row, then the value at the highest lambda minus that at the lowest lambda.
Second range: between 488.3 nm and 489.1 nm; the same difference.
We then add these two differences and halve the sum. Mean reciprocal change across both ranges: -0.001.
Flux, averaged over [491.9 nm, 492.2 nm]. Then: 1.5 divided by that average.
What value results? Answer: 0.424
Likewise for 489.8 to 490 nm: 0.401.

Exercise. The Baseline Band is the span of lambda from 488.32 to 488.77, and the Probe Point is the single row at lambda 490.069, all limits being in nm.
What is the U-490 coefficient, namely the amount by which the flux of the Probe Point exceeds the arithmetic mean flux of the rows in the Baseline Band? 0.19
